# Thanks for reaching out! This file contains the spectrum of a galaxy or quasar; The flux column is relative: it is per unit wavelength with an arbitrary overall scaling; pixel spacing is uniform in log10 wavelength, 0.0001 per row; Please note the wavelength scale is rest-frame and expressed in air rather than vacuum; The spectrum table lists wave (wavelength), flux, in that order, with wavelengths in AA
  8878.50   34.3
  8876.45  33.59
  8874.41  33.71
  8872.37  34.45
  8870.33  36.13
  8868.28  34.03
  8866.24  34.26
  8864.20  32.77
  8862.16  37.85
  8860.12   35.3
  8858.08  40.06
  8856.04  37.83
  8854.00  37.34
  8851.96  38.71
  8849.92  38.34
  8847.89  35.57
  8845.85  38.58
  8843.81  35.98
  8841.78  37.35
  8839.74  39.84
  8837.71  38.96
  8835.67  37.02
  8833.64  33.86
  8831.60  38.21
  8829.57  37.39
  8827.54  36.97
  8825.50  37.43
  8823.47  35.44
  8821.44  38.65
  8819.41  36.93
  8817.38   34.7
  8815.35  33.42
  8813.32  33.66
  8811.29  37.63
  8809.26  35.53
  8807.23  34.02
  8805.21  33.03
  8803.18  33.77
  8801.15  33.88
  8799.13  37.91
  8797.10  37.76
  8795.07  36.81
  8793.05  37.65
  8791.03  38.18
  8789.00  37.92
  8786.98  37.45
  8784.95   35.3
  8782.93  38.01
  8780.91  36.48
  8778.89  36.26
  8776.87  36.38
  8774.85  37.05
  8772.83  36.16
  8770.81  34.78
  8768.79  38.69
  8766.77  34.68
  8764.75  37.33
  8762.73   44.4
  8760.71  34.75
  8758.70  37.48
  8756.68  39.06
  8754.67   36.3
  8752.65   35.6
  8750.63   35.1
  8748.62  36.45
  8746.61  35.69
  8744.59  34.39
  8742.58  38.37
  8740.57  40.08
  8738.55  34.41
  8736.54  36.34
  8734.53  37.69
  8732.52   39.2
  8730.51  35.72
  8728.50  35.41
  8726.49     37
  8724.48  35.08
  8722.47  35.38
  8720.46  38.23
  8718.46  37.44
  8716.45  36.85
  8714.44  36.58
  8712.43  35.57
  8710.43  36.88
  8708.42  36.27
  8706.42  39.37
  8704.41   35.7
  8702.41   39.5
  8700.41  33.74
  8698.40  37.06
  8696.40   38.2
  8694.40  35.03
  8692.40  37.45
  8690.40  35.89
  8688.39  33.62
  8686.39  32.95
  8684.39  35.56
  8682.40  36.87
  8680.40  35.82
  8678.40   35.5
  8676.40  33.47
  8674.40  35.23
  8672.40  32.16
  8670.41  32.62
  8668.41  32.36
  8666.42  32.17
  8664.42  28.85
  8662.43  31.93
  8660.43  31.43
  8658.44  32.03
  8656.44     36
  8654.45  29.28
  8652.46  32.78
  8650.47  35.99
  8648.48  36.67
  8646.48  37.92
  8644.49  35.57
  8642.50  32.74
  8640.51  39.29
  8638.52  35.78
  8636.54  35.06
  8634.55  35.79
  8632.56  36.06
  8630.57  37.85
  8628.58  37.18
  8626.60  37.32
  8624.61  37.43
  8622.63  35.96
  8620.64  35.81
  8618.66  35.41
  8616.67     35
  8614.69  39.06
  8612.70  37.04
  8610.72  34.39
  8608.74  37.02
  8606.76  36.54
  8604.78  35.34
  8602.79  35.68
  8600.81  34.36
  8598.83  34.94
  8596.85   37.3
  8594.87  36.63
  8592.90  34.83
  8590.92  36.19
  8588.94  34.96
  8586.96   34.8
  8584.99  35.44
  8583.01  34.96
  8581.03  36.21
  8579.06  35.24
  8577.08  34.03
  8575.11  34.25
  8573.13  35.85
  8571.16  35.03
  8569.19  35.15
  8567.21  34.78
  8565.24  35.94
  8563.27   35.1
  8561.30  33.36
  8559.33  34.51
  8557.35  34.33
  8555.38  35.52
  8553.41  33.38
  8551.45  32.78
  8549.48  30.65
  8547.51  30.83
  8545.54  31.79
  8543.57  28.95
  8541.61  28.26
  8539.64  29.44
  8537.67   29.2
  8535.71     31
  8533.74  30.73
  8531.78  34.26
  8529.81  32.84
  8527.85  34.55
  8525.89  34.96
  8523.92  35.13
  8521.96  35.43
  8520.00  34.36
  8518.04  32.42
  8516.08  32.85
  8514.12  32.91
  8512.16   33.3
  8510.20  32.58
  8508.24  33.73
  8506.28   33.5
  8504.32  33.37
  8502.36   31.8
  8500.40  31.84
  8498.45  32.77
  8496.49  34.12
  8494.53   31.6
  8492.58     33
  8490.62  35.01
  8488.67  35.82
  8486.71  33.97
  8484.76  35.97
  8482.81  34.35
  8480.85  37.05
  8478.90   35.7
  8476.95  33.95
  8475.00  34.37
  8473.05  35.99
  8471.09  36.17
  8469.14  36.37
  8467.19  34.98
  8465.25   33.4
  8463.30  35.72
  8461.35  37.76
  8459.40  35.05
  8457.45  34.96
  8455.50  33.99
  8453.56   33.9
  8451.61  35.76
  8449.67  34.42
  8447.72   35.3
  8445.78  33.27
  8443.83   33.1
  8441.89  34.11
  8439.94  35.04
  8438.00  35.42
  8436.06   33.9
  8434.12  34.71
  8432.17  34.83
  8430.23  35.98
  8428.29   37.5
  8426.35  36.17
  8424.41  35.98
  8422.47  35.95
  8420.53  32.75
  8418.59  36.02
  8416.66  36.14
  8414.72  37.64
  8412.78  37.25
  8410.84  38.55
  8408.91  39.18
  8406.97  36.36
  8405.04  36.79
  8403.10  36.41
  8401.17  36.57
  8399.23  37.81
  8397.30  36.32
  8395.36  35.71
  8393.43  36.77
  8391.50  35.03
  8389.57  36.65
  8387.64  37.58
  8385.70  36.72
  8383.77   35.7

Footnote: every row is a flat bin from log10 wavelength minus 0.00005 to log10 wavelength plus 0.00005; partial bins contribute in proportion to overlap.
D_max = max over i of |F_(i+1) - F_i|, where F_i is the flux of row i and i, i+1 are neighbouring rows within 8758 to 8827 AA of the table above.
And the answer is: 10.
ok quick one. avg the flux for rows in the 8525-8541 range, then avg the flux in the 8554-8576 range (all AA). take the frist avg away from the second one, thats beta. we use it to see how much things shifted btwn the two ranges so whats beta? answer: 2.8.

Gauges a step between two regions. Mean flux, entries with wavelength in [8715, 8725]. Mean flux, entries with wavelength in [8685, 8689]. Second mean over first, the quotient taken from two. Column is 1.09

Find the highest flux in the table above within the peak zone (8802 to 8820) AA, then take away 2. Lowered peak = 35.6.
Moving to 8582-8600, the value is 35.3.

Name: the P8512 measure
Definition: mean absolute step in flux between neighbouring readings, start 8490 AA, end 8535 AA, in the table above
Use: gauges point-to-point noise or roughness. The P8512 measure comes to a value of 1.07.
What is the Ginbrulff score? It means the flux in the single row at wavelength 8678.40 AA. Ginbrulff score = 35.5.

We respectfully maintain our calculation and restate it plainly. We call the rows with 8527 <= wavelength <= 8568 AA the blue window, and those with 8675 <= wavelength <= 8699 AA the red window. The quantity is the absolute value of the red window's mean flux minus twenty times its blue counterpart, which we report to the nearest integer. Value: 614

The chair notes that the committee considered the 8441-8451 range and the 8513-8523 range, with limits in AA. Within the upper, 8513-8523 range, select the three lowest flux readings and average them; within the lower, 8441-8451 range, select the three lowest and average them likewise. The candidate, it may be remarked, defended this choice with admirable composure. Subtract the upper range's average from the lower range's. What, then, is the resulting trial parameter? 0.8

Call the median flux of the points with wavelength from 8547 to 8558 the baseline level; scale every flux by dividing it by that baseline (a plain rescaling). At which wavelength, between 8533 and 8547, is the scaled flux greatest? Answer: 8545.54 AA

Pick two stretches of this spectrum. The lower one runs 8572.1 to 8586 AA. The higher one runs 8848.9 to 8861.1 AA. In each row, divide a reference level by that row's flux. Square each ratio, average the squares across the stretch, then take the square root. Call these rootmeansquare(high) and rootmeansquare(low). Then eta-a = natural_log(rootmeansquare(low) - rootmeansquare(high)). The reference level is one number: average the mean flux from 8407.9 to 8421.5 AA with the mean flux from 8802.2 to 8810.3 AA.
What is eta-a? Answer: -2.6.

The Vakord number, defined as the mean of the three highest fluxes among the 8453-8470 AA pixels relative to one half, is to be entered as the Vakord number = 73.2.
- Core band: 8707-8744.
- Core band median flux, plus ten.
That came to 46.7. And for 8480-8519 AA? 43.3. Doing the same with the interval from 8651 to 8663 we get 42.0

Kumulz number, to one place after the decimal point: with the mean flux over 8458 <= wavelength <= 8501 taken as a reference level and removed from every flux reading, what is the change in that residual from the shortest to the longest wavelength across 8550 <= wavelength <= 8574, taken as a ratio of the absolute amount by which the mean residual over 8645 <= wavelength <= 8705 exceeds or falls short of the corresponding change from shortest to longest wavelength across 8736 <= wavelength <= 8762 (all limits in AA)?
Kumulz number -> 2.4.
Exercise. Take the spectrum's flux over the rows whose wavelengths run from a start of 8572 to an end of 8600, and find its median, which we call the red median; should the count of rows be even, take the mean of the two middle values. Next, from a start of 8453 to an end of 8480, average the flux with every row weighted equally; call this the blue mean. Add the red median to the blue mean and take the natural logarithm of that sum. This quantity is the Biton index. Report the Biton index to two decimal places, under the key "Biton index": 4.25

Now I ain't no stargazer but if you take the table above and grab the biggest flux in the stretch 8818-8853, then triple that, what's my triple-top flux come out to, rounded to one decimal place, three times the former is 119.5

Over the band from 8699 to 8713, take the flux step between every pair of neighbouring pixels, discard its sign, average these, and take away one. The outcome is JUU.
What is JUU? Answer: 2.0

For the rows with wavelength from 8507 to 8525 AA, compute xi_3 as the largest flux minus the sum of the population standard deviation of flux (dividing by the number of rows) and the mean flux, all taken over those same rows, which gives 0.75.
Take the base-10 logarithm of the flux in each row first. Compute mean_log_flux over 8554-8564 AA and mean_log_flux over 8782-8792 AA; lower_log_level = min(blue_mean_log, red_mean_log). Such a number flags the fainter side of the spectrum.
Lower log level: 1.54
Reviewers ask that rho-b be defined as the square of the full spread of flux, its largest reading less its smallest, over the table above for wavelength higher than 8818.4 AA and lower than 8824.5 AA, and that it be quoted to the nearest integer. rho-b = 10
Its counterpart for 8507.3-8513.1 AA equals 1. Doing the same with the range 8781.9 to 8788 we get 7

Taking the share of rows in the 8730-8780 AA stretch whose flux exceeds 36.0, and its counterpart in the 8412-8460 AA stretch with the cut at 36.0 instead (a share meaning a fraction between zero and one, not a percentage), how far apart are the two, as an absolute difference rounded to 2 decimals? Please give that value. 0.40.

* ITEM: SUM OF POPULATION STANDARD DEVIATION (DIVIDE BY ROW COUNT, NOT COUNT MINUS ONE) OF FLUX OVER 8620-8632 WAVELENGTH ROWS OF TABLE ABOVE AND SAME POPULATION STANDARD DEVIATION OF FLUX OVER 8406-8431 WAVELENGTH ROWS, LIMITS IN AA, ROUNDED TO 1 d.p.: 2.3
